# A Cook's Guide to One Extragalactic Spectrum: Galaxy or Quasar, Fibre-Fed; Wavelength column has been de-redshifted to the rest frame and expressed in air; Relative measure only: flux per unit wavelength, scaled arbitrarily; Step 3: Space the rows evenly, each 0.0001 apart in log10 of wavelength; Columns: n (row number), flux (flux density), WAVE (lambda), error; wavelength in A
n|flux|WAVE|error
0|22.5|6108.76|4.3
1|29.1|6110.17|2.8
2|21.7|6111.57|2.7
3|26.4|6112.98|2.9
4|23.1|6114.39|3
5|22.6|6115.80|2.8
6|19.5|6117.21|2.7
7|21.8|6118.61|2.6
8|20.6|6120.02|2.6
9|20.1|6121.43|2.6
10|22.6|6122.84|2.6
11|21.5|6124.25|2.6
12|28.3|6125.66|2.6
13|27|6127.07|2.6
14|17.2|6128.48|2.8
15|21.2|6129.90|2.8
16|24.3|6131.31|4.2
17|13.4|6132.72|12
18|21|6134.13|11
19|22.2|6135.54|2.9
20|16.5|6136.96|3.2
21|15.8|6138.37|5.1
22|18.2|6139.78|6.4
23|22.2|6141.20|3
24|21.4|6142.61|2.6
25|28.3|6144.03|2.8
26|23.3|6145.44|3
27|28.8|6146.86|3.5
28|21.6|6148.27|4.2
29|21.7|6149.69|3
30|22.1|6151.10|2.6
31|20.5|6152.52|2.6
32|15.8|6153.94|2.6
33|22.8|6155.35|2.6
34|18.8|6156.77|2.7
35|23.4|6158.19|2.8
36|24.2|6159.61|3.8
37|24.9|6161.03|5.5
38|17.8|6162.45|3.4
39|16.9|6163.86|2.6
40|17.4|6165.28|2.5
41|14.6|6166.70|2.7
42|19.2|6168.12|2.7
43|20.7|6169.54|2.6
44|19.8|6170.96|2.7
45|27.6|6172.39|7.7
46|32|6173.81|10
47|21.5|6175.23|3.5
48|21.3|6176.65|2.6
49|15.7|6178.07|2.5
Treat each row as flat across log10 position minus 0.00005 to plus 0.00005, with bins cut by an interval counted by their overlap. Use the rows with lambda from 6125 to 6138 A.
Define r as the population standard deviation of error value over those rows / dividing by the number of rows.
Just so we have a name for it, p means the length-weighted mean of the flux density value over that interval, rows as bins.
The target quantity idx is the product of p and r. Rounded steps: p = 21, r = 3.6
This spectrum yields 75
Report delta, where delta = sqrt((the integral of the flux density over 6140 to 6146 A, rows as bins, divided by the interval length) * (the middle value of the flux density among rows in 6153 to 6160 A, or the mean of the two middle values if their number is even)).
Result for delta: 23.1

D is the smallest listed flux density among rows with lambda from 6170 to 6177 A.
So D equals 19.8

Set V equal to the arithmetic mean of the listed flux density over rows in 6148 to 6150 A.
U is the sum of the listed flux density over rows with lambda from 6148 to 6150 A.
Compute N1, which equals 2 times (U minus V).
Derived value 43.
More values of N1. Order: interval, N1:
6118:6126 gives 225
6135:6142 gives 152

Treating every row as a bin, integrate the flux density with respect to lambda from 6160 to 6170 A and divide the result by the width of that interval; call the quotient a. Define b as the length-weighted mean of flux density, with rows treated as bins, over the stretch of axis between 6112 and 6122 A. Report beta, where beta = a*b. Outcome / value 417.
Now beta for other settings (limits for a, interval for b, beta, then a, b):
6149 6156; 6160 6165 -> 411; 21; 20.0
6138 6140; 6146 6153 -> 390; 17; 23.0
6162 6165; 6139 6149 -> 405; 17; 23.3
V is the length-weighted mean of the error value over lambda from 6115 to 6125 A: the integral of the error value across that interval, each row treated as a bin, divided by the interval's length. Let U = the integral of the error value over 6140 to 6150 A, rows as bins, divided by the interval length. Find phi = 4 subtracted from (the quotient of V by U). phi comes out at -3.2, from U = 3.3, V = 2.6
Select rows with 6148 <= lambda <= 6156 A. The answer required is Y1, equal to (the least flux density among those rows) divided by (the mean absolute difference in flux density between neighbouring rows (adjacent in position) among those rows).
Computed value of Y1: 5.7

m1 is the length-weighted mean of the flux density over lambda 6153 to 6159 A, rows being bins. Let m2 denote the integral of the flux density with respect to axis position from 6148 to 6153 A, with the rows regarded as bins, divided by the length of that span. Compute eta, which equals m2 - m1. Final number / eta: 1.2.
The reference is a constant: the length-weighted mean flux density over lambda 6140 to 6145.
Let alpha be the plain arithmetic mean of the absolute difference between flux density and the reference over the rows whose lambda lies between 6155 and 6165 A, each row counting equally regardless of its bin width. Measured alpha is 2.8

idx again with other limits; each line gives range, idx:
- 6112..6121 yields 3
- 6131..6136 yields 80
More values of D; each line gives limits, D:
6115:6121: 19.5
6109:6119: 19.5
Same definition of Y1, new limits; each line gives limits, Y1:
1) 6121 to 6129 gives 4.0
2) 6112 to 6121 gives 9.4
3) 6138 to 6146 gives 4.1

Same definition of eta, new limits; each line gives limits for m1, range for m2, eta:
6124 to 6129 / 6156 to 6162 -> -1.4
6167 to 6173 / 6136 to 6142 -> -2.8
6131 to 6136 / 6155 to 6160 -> 2.3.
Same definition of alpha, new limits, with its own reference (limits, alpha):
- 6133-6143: 3.7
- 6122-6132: 2.9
